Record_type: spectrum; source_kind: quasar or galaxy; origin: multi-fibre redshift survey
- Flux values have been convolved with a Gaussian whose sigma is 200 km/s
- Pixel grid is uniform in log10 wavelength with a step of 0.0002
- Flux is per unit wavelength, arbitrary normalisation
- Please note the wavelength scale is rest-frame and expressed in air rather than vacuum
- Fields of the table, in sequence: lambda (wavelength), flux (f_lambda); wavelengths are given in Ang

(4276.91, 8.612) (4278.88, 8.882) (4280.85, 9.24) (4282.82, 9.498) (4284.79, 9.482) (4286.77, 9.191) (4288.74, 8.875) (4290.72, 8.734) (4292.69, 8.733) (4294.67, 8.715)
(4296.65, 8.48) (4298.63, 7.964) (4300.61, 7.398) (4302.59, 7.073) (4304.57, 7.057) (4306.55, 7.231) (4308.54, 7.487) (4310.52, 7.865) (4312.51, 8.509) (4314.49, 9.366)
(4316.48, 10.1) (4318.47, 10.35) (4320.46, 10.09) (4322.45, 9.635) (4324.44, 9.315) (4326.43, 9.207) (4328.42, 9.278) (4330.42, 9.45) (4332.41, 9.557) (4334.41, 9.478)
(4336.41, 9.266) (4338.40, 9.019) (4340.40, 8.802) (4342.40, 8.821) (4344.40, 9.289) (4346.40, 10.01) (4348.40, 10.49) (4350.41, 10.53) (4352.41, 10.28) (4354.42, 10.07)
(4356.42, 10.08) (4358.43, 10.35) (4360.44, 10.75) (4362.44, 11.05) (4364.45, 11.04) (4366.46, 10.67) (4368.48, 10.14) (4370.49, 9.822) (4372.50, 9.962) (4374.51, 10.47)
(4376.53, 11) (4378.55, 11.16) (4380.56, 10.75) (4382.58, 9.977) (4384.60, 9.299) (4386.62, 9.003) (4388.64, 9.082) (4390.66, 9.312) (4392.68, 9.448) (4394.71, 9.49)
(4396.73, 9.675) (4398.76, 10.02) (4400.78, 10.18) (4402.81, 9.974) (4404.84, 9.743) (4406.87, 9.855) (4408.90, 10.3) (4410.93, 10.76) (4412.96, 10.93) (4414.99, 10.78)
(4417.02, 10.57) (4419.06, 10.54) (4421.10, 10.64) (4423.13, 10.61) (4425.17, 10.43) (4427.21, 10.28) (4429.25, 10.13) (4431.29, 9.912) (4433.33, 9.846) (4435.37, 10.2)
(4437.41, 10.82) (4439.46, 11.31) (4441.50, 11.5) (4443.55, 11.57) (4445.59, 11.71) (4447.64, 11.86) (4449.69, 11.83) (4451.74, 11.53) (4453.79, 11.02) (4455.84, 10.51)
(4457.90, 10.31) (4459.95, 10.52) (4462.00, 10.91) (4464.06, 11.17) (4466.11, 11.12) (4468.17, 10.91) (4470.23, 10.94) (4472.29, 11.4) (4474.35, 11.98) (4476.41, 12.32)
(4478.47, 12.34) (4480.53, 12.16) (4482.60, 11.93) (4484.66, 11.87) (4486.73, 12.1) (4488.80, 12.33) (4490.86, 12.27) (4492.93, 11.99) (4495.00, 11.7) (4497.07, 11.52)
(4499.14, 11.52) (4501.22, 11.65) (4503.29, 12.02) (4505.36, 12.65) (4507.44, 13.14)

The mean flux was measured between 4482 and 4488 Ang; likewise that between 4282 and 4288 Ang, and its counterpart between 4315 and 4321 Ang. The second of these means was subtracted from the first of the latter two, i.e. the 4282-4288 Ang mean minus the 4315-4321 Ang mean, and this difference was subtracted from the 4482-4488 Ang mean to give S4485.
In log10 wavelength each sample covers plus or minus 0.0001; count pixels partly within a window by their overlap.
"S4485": 13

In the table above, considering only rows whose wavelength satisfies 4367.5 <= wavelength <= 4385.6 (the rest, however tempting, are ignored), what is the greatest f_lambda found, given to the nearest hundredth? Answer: 11.16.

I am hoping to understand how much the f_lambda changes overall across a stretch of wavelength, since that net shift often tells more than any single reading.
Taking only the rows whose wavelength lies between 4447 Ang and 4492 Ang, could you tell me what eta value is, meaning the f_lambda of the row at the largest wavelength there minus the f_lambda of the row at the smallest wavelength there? 0.4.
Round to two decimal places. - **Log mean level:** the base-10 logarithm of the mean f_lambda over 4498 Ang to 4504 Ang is 1.07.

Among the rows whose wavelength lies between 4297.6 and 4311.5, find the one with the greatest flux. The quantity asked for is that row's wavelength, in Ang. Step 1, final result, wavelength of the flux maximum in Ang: 4298.63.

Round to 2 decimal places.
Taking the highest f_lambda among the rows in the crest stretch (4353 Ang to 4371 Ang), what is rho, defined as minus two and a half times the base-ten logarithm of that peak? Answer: -2.61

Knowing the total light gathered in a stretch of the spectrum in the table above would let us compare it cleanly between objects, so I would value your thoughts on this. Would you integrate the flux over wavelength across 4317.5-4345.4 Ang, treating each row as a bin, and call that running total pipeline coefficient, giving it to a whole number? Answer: 262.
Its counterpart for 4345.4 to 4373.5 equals 292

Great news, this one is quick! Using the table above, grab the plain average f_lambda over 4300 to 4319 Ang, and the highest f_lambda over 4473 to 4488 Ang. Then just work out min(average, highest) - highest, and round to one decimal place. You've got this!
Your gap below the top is -4.1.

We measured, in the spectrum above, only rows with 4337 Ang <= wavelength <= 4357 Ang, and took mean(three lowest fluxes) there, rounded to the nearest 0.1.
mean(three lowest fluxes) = 8.9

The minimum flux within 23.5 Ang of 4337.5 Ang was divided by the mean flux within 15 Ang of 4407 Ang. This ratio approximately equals 0.86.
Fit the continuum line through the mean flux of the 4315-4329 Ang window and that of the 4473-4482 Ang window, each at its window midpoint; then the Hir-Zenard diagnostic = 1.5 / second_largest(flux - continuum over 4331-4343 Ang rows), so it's -3.5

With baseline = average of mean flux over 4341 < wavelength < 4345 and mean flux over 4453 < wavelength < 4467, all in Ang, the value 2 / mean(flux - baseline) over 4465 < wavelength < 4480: 1.2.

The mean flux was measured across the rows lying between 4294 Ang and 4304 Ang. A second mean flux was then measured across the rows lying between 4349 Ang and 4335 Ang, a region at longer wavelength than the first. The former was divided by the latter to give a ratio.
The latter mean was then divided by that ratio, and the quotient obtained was 11.1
